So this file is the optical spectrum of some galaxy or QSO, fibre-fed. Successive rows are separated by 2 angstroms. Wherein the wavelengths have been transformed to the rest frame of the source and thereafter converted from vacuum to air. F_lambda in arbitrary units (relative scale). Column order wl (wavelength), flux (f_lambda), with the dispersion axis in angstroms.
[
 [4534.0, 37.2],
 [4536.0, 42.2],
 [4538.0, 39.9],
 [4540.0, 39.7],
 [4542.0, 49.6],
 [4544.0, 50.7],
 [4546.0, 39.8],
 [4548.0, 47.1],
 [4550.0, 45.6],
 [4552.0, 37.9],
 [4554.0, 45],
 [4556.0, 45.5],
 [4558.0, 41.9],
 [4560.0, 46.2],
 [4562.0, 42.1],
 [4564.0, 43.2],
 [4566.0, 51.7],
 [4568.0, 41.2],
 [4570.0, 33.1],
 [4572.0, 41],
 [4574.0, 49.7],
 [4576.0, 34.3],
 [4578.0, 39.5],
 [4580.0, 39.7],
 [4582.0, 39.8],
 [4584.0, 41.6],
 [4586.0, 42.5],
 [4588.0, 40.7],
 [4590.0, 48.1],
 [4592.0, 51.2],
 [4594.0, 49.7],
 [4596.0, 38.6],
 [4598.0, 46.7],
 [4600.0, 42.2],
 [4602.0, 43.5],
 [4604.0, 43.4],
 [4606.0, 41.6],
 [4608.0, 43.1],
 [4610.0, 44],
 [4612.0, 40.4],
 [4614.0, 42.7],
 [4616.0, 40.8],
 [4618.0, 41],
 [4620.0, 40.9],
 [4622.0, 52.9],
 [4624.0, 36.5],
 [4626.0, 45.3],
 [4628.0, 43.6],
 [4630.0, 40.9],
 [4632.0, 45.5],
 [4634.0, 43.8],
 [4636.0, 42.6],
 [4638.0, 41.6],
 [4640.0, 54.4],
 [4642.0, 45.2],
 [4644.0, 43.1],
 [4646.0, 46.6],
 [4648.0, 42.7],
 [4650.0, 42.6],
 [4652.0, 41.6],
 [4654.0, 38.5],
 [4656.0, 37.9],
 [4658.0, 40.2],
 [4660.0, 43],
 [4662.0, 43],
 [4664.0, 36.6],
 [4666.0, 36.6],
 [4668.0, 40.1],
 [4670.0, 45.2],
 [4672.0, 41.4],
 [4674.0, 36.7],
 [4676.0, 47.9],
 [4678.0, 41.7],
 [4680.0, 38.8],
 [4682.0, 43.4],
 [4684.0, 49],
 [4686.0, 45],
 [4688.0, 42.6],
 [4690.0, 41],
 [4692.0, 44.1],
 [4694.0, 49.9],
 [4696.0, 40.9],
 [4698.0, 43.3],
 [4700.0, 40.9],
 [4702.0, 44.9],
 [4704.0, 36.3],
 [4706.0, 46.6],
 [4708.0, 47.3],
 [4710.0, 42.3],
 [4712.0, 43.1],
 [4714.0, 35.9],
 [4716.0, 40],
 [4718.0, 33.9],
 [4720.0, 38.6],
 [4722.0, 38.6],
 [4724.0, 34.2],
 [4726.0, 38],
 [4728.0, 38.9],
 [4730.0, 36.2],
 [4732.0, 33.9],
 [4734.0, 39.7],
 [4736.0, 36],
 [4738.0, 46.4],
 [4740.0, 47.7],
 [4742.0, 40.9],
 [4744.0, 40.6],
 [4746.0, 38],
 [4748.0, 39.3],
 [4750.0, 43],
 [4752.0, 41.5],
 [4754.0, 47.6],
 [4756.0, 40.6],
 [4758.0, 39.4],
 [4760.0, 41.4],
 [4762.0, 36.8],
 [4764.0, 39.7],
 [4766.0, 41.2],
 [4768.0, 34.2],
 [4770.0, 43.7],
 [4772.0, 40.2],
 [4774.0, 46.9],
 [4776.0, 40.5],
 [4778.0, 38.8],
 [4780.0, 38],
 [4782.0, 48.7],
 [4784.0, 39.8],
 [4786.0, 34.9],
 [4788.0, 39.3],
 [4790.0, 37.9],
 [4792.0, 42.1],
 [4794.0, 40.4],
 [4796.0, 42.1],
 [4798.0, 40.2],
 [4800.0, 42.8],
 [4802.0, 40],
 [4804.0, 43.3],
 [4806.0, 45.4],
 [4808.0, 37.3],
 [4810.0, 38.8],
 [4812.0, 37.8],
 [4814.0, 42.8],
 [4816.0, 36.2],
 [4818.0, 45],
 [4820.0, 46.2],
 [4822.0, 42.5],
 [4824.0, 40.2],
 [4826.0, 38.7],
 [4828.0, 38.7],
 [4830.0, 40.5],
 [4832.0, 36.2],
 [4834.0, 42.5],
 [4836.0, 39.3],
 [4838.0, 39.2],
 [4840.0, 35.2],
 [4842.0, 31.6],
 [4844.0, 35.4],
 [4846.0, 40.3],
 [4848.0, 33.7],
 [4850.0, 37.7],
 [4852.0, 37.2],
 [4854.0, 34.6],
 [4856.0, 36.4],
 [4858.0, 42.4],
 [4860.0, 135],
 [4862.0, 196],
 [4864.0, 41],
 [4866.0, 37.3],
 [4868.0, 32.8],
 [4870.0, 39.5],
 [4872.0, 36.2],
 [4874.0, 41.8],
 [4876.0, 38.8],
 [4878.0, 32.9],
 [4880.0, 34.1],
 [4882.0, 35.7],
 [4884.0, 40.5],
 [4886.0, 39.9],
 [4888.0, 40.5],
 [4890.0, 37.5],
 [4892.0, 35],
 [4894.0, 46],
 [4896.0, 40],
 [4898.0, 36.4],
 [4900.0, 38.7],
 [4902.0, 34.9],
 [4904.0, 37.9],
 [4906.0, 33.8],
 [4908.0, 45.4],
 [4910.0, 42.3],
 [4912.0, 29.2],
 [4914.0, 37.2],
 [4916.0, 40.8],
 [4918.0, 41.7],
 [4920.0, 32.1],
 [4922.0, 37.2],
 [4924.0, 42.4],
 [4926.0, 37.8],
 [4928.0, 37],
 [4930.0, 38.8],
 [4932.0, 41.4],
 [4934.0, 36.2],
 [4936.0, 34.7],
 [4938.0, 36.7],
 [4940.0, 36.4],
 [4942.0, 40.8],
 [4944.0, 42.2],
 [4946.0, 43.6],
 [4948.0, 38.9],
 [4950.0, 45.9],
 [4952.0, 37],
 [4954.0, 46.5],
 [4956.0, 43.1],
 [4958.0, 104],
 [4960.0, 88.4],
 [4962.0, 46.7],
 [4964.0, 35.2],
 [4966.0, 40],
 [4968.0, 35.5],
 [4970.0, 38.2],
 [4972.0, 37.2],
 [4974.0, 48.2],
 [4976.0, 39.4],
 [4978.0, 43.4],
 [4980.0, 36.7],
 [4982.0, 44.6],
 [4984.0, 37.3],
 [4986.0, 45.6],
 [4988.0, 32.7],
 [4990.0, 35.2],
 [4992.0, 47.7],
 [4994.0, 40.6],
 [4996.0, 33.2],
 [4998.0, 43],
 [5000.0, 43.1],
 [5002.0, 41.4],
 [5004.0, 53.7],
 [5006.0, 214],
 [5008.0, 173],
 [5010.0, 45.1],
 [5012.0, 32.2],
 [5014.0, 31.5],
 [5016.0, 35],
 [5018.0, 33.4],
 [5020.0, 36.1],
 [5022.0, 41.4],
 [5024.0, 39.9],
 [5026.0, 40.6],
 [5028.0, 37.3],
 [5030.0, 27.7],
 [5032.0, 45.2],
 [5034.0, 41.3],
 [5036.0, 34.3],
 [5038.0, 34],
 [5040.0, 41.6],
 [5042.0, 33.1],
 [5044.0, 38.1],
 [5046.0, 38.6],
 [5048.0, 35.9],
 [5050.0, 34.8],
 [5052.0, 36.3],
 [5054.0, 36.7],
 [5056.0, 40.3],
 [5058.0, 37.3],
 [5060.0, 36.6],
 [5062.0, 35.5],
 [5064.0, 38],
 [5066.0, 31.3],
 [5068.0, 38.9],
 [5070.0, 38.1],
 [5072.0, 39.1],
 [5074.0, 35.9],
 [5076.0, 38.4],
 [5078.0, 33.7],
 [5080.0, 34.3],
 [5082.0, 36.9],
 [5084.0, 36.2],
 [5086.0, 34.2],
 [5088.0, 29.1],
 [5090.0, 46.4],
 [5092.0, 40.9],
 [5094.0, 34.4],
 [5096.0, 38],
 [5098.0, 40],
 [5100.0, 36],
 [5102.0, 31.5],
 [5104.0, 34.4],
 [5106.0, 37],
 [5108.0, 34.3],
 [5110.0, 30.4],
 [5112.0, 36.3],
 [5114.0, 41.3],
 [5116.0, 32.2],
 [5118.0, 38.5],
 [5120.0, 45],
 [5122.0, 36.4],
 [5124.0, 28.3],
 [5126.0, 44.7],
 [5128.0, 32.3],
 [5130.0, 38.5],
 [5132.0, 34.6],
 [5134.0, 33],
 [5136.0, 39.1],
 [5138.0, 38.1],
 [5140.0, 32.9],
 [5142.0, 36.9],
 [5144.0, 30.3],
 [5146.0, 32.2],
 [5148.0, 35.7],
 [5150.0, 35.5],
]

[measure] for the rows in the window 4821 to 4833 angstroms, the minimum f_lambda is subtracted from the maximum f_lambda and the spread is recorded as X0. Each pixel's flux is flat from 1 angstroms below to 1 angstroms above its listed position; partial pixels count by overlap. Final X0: 6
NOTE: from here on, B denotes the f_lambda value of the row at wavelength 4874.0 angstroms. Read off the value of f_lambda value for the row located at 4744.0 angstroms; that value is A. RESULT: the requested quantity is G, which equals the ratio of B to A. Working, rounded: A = 40.6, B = 41.8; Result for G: 1.03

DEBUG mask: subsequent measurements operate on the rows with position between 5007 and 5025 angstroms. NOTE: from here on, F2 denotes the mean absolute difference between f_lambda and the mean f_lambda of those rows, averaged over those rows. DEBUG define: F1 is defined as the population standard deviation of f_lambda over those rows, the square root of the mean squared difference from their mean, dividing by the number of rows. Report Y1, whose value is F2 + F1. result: 69.9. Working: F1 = 43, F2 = 26.9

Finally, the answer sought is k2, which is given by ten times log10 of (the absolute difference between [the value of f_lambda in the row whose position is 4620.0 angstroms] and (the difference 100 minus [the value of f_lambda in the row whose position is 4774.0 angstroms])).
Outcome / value 10.9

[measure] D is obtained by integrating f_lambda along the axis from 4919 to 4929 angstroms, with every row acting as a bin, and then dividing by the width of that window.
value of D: 37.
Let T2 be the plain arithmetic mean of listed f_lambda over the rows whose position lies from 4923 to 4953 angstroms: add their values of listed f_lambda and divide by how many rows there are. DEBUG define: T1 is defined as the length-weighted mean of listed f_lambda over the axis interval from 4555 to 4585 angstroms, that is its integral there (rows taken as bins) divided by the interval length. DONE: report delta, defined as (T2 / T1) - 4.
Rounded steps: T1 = 42.0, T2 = 39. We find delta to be -3.06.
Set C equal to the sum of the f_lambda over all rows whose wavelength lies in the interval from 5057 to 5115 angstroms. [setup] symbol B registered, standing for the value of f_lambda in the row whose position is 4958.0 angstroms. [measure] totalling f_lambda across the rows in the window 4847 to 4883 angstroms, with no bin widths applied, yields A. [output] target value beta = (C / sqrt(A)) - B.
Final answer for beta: -69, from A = 923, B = 104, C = 1054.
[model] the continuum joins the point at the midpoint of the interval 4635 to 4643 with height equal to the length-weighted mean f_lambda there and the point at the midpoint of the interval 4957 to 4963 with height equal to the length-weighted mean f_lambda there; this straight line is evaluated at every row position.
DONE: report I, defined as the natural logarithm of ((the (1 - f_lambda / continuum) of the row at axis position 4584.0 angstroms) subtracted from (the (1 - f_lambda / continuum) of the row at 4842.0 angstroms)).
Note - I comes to -0.6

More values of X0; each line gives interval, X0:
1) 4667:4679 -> 11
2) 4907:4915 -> 16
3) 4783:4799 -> 7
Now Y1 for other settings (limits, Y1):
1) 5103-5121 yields 7.7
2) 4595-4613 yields 3.9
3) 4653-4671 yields 5.3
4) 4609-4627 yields 7.4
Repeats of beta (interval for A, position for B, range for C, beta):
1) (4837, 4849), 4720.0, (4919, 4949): 1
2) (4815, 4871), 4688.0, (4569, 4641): 0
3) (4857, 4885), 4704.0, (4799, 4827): -16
